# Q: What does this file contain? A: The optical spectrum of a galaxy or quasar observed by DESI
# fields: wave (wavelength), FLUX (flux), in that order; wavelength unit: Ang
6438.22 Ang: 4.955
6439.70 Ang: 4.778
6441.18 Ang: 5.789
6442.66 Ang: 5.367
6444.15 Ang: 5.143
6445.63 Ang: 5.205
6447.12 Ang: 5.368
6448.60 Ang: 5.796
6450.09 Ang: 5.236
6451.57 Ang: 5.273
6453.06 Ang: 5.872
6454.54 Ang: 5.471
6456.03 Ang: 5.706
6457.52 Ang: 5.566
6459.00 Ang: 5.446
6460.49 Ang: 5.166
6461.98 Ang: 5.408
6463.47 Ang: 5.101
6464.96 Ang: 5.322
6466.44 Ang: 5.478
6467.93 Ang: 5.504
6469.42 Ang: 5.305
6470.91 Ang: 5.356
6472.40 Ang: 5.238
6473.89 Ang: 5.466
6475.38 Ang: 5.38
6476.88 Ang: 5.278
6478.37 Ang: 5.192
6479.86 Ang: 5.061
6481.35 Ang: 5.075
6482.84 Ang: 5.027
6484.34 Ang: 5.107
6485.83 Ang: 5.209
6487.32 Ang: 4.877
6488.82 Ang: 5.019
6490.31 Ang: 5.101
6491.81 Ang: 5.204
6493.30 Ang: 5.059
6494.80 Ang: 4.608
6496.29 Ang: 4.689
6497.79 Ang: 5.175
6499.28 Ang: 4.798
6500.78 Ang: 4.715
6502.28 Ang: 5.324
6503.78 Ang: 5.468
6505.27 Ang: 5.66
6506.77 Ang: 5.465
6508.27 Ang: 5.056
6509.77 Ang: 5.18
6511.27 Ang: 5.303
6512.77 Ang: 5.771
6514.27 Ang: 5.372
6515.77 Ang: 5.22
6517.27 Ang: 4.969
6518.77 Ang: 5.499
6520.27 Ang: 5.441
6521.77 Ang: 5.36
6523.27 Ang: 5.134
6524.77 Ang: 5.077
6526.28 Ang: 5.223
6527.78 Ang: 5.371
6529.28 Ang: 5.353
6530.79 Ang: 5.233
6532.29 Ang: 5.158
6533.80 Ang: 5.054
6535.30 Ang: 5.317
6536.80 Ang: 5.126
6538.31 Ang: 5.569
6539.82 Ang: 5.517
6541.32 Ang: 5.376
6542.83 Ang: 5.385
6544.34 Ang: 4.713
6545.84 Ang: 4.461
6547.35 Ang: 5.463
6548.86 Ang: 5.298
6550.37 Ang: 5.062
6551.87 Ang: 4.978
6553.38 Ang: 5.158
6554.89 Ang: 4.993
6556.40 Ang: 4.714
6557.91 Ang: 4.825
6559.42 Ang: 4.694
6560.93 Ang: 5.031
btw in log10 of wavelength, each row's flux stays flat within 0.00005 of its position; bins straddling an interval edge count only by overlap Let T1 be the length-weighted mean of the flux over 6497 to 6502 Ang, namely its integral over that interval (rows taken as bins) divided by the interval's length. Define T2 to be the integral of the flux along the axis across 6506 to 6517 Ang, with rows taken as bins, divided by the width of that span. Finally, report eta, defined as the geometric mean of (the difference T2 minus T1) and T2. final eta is 1.4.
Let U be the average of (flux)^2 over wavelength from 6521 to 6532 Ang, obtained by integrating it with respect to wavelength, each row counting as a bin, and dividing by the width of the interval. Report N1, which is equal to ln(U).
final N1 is 3.32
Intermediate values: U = 27.5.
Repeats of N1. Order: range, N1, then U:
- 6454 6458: 3.44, 31.2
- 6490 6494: 3.27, 26.3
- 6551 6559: 3.19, 24.3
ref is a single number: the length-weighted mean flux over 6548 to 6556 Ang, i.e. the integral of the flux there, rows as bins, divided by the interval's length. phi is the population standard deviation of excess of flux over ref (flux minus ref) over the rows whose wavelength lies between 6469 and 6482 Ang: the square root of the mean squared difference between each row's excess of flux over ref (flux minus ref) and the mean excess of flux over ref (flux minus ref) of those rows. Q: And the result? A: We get 0.13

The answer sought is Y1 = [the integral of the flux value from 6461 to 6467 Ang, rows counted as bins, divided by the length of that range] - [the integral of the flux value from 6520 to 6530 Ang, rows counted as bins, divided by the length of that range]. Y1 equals 0.04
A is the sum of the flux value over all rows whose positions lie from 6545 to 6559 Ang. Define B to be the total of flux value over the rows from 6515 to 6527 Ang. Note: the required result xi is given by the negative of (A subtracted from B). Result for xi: 3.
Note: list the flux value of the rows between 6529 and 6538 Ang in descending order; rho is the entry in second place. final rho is 5.317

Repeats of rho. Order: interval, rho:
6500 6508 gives 5.468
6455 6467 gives 5.566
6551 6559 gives 4.993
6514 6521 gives 5.441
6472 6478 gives 5.38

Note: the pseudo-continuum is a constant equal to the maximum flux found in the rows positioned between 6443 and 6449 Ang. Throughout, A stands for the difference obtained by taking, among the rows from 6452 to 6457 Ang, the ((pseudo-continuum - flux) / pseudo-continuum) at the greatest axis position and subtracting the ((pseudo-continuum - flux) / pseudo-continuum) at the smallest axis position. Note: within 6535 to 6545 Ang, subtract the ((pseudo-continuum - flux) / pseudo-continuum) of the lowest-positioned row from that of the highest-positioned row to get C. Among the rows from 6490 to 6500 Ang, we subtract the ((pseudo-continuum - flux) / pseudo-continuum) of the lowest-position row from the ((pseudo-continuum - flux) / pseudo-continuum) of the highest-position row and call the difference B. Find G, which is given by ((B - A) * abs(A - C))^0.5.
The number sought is 0.04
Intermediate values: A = 0.03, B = 0.05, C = 0.104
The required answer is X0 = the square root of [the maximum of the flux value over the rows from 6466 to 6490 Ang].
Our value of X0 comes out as 2.35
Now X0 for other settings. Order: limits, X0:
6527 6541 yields 2.36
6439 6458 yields 2.42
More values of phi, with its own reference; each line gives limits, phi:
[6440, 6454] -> 0.27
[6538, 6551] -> 0.36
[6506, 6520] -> 0.23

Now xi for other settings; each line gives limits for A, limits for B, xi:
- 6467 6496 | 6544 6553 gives 68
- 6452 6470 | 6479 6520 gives -74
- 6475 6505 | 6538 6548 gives 65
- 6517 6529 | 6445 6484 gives -97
